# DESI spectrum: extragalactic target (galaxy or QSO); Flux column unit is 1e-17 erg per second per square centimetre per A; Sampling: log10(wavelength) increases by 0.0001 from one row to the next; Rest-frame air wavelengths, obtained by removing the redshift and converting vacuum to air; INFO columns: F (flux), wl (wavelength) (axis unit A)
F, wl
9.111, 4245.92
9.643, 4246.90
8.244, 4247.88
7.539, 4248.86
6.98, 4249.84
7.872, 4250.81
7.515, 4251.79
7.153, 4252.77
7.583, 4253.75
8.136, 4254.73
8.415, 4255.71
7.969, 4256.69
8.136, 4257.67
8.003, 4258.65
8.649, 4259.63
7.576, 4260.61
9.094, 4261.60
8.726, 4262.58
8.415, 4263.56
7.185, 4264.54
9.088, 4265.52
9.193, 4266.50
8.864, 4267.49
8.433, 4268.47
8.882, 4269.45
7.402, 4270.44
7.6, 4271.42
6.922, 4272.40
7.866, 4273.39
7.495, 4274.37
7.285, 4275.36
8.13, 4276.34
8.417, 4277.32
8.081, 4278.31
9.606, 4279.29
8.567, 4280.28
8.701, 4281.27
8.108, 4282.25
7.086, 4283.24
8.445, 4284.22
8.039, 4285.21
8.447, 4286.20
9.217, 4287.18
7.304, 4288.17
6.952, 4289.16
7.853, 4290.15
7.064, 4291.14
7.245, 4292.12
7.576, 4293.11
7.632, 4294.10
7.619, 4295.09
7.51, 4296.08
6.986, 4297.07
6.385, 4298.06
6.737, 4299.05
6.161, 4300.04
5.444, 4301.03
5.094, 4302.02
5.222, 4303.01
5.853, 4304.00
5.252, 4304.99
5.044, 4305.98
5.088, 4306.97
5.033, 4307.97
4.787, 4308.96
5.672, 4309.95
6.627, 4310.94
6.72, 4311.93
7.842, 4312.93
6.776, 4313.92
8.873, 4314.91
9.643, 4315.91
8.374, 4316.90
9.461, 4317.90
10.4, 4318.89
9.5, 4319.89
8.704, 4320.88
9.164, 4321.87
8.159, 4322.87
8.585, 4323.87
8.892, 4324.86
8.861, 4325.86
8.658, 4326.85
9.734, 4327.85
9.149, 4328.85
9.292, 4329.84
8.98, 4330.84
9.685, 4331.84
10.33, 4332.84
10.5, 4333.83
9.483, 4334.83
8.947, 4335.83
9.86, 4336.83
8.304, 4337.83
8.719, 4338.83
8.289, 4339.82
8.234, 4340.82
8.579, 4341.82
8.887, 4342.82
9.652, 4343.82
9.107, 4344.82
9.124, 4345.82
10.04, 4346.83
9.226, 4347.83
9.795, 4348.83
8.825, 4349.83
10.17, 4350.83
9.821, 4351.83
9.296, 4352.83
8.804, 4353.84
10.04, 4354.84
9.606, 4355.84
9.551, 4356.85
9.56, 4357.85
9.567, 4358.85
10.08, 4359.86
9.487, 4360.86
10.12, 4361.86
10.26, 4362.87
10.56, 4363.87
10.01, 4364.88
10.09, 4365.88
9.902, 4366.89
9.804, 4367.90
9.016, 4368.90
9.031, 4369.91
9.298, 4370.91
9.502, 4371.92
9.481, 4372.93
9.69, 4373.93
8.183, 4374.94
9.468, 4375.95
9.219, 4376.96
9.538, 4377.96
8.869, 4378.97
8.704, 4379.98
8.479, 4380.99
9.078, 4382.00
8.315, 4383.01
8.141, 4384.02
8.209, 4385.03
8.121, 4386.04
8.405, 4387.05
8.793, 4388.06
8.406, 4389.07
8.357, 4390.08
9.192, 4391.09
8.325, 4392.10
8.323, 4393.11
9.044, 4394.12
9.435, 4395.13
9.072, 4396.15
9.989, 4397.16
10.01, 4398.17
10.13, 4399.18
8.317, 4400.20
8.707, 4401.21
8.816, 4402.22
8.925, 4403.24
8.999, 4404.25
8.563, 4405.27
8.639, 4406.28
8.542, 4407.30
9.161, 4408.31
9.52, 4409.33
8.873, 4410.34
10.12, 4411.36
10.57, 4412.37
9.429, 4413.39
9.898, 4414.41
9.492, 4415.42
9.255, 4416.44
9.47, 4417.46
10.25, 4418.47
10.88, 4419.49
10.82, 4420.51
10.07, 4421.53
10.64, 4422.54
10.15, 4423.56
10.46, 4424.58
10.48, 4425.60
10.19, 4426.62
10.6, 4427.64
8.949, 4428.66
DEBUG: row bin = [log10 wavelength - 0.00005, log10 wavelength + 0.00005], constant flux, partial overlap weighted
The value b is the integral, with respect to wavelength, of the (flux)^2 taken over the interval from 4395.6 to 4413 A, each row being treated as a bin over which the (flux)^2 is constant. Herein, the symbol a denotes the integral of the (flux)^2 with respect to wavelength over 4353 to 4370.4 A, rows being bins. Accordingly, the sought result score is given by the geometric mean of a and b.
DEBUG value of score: 1568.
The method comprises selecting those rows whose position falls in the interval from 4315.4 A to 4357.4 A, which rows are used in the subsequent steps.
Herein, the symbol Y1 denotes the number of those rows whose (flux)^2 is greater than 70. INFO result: 38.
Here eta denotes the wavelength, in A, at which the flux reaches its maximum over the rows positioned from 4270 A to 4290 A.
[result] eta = 4279.29 A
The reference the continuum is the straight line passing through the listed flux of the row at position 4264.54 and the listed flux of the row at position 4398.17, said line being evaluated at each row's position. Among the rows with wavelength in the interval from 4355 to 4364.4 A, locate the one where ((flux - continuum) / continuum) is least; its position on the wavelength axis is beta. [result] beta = 4360.86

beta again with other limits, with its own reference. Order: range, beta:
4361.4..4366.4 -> 4364.88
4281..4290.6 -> 4289.16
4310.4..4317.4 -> 4310.94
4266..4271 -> 4270.44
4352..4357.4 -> 4353.84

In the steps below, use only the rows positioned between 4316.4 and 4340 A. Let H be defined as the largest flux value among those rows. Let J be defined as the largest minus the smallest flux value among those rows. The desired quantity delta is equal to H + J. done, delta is 12.8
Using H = 10.5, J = 2.34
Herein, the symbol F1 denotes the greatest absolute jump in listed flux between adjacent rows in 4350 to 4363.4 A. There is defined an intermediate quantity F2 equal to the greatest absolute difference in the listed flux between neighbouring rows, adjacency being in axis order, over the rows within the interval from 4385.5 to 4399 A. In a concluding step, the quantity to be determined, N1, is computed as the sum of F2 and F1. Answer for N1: 2.2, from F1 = 1.2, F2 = 0.9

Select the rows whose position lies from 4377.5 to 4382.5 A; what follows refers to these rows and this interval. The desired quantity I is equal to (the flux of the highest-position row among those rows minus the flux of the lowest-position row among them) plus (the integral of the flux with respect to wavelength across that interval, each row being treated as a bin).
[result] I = 44.1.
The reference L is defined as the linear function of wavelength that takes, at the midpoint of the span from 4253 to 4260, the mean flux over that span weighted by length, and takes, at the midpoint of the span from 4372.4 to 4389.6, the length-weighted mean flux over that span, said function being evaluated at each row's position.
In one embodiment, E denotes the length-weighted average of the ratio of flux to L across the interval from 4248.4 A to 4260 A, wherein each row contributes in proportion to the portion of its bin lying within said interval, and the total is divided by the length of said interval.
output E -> 0.97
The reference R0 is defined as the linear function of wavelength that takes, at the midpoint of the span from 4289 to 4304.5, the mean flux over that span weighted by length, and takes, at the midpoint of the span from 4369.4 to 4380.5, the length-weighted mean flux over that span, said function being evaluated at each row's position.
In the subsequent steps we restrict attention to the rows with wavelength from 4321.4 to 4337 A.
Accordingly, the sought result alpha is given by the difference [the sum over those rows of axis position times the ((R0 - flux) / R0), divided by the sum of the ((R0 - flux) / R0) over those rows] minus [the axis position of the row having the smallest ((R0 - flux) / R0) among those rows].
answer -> -3.8 A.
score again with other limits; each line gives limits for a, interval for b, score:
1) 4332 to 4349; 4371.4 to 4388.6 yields 1402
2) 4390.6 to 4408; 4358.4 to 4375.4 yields 1500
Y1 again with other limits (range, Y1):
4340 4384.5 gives 40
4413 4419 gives 6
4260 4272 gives 8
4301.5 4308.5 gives 0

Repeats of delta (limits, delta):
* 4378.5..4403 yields 12.1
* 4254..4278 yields 11.5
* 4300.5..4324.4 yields 16.0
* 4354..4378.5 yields 12.9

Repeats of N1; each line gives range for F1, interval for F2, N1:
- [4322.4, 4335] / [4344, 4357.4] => 2.4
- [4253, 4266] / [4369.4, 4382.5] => 3.4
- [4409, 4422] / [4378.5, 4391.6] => 2.1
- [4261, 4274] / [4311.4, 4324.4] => 4.0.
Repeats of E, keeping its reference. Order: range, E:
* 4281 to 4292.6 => 0.95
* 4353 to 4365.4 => 1.13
